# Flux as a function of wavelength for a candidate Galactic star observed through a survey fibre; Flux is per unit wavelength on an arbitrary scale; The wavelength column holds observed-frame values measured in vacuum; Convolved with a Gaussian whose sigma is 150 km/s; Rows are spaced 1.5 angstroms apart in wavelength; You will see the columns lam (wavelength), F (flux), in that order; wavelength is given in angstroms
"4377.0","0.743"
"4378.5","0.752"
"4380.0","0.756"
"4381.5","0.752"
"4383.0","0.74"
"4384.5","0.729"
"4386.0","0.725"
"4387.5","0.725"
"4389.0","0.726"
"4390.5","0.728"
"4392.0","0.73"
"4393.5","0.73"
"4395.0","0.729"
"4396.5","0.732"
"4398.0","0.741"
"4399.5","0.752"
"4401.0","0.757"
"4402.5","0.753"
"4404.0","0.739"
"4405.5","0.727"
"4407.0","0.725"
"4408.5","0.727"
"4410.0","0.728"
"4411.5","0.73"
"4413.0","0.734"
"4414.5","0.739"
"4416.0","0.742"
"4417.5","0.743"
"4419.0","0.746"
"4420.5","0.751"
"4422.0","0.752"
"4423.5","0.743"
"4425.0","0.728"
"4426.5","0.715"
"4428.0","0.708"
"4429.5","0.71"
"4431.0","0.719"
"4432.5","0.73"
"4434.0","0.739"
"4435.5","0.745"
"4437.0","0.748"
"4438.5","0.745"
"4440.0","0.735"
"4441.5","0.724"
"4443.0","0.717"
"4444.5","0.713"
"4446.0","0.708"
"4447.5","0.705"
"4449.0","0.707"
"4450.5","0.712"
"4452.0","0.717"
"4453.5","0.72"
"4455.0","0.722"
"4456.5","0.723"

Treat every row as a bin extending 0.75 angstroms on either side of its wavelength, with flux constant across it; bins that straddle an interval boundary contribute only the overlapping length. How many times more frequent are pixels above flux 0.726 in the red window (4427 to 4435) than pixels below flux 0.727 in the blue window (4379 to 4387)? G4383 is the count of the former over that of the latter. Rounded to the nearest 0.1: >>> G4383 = 2.0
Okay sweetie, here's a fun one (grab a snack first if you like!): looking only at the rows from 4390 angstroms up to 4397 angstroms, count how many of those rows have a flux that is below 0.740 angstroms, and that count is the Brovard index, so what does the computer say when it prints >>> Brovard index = 5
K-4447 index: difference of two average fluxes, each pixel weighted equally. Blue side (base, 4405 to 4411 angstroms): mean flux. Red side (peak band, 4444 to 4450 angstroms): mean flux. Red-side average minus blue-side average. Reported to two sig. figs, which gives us -0.019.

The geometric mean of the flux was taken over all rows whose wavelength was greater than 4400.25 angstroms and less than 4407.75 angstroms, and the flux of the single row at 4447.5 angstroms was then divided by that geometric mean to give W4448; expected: 0.953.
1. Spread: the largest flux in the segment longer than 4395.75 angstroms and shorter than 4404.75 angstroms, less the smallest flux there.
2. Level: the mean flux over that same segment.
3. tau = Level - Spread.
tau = 0.721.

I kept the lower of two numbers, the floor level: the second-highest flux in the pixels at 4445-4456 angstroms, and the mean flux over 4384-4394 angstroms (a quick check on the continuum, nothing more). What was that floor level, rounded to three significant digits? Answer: 0.720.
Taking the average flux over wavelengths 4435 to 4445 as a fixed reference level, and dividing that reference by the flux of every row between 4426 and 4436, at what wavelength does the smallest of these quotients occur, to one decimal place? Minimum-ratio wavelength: 4435.5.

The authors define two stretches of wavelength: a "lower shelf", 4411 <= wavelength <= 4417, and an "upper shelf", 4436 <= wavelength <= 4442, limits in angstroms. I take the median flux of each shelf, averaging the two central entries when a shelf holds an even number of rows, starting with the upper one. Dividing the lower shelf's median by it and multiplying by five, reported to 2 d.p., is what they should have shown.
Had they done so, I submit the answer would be 4.98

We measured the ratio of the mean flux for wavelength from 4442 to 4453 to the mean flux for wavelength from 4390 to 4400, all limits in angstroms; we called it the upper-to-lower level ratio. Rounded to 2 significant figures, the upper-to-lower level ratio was 0.97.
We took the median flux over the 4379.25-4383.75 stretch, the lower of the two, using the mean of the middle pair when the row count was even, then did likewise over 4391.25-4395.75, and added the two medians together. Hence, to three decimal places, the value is 1.482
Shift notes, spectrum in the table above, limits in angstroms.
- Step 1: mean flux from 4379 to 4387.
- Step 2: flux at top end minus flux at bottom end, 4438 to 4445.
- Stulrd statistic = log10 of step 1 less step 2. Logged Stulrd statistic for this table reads -0.112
